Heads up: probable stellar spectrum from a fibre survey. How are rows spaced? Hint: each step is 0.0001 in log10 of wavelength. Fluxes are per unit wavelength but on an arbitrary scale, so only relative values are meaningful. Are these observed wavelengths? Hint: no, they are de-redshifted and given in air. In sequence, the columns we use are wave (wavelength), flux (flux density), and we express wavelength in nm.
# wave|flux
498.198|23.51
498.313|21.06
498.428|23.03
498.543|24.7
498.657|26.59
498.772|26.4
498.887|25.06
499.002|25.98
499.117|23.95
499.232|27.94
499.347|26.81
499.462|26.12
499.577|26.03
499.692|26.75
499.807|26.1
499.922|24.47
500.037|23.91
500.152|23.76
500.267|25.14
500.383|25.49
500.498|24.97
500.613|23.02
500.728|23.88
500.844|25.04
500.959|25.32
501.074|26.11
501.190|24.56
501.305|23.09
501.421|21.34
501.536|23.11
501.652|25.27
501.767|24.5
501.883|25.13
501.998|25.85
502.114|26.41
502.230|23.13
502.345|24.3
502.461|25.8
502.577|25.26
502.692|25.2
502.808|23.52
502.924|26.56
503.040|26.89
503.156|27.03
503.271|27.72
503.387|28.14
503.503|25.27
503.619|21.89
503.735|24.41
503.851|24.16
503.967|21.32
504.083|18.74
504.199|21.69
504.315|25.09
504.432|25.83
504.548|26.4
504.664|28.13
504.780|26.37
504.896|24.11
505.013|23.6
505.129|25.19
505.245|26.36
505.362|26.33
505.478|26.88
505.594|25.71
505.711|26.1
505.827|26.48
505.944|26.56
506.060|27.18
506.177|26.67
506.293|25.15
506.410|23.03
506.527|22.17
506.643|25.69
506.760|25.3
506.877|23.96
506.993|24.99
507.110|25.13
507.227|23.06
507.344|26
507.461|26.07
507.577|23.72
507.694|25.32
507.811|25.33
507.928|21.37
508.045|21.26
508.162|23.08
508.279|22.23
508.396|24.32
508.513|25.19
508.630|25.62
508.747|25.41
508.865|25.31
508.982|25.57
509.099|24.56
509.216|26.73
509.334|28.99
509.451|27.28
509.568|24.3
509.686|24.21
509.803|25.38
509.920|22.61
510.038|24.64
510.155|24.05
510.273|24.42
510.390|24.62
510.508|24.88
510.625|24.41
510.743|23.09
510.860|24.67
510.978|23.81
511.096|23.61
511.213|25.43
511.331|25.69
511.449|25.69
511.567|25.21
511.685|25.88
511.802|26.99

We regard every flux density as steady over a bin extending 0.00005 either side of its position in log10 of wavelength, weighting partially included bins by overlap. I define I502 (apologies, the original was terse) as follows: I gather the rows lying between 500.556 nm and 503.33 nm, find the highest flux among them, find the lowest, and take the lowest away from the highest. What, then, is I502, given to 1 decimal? 6.4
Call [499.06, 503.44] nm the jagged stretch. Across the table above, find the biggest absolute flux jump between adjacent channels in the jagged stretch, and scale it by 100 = 399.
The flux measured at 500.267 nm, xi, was 25.14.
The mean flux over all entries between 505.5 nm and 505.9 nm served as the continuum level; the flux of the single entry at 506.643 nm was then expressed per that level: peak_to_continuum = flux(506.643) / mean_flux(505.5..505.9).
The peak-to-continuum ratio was 0.98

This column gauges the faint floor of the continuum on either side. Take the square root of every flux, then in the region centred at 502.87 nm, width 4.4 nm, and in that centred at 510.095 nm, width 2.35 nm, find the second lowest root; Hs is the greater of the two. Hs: 4.805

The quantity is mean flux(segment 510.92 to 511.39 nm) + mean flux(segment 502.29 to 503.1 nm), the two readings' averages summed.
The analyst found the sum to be 50.0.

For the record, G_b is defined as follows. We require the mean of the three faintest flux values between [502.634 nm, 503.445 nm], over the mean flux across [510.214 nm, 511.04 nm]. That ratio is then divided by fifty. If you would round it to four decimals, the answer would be 0.0207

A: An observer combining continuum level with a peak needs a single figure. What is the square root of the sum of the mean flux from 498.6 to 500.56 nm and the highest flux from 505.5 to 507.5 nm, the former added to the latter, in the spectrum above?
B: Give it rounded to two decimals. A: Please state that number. 7.27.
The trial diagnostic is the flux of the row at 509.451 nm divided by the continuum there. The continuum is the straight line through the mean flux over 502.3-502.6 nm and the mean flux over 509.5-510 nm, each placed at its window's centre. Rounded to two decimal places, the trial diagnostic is 1.13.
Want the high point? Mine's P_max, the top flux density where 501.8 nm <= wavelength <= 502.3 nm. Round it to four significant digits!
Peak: 26.41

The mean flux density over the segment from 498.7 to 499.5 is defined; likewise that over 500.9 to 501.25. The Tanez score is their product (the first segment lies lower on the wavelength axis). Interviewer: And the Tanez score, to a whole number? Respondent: 660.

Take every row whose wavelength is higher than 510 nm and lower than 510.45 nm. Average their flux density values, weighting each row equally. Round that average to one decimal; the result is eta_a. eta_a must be 24.4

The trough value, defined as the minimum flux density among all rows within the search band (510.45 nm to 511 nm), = 23.09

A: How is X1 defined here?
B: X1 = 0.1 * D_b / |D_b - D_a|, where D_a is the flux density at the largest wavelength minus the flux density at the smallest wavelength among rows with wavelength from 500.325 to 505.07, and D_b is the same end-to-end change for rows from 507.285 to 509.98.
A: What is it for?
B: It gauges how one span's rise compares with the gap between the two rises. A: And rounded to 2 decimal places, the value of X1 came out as -0.23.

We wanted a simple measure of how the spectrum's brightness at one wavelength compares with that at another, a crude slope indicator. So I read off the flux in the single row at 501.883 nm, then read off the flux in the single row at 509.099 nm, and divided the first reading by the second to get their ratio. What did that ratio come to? 1.02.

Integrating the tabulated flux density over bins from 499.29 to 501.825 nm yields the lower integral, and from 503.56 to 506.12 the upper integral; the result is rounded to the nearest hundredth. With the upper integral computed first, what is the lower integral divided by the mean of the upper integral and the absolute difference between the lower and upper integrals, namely 1.94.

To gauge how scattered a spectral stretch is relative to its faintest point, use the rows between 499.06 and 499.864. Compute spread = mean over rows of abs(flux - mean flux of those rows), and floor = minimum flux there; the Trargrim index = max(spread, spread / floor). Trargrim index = 0.79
